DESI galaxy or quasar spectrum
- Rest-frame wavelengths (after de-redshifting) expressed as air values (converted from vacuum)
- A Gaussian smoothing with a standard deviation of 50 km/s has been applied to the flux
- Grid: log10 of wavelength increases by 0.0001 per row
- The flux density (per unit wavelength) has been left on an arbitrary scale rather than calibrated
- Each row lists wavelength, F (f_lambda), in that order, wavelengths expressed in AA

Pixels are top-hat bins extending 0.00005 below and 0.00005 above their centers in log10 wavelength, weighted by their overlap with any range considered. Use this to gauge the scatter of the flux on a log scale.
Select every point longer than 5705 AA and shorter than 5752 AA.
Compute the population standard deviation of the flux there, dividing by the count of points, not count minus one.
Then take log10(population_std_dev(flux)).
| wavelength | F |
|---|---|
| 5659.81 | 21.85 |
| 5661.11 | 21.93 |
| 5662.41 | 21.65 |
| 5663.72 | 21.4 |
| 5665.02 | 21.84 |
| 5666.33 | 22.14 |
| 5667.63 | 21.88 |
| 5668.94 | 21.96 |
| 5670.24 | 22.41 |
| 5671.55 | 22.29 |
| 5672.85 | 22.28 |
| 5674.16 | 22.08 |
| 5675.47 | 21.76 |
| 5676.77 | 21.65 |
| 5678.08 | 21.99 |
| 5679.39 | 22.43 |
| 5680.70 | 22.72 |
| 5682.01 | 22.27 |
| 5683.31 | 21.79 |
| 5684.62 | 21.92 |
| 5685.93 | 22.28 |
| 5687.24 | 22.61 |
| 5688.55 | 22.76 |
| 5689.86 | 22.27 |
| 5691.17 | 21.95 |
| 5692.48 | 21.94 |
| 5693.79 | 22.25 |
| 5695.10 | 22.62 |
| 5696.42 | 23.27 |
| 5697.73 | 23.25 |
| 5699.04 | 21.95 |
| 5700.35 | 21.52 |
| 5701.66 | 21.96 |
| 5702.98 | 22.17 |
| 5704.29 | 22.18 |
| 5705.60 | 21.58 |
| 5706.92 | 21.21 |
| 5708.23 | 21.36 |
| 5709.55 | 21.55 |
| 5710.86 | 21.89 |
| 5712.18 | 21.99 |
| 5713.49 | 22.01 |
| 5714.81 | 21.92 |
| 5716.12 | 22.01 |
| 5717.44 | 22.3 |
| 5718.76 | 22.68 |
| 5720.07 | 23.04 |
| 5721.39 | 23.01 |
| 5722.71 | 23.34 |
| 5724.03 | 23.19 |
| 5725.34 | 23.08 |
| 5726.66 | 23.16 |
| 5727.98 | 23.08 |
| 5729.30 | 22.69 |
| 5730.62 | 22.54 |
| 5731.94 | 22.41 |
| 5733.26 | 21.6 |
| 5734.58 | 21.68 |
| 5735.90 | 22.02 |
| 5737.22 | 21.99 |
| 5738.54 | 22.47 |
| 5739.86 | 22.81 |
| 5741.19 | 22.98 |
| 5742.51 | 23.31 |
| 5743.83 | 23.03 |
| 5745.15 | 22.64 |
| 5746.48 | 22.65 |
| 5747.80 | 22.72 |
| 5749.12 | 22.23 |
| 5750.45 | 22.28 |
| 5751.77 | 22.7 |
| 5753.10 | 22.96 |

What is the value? -0.23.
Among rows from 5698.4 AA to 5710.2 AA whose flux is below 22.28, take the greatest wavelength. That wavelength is 5709.55 AA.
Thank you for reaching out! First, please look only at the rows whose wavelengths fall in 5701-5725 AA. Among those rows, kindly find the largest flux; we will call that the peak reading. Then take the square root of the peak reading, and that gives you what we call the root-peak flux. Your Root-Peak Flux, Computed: 4.831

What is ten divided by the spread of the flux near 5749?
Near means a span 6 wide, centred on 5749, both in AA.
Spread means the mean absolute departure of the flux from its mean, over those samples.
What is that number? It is 48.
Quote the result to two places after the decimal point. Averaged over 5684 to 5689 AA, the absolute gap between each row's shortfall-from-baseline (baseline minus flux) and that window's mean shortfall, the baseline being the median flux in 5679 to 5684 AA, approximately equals 0.29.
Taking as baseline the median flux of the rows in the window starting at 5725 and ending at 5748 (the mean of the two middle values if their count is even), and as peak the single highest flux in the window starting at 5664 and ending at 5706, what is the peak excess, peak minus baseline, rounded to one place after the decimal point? 0.6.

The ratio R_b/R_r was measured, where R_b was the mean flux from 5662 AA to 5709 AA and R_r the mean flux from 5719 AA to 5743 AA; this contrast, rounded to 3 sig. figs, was 0.974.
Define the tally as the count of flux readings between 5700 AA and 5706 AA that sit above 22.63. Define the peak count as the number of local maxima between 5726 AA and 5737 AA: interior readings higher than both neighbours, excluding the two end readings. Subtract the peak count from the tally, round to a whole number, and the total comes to 0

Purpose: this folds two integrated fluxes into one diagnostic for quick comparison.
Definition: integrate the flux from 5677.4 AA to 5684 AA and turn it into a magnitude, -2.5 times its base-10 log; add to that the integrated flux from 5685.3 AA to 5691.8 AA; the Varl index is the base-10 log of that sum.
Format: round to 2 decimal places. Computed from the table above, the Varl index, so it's 2.15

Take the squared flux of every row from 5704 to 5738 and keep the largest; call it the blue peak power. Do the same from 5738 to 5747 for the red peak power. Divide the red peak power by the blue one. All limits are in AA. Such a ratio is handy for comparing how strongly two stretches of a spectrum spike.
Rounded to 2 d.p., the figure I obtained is 1.00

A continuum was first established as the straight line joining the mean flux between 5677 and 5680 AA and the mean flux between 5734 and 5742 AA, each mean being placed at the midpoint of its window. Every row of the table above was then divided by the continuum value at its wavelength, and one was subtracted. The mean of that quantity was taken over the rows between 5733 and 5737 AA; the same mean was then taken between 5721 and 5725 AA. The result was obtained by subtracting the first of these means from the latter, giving 0.064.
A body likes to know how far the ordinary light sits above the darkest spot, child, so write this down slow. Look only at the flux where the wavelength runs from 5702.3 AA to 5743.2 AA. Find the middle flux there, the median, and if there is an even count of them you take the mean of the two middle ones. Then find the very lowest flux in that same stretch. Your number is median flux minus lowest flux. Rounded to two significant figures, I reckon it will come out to 1.1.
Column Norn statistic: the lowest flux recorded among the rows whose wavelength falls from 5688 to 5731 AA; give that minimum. 21.21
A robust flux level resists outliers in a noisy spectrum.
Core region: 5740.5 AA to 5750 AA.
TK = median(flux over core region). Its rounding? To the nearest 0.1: 22.7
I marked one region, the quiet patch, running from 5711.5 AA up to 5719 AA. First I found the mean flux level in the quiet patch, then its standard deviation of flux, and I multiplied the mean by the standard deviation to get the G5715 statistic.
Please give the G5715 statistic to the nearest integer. 6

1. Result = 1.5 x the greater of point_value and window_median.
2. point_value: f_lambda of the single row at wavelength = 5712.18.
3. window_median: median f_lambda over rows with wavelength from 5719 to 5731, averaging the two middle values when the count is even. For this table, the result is 34.6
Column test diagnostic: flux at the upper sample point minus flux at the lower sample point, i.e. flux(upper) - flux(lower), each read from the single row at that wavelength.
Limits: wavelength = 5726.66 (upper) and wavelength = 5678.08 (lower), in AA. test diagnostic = 1.2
